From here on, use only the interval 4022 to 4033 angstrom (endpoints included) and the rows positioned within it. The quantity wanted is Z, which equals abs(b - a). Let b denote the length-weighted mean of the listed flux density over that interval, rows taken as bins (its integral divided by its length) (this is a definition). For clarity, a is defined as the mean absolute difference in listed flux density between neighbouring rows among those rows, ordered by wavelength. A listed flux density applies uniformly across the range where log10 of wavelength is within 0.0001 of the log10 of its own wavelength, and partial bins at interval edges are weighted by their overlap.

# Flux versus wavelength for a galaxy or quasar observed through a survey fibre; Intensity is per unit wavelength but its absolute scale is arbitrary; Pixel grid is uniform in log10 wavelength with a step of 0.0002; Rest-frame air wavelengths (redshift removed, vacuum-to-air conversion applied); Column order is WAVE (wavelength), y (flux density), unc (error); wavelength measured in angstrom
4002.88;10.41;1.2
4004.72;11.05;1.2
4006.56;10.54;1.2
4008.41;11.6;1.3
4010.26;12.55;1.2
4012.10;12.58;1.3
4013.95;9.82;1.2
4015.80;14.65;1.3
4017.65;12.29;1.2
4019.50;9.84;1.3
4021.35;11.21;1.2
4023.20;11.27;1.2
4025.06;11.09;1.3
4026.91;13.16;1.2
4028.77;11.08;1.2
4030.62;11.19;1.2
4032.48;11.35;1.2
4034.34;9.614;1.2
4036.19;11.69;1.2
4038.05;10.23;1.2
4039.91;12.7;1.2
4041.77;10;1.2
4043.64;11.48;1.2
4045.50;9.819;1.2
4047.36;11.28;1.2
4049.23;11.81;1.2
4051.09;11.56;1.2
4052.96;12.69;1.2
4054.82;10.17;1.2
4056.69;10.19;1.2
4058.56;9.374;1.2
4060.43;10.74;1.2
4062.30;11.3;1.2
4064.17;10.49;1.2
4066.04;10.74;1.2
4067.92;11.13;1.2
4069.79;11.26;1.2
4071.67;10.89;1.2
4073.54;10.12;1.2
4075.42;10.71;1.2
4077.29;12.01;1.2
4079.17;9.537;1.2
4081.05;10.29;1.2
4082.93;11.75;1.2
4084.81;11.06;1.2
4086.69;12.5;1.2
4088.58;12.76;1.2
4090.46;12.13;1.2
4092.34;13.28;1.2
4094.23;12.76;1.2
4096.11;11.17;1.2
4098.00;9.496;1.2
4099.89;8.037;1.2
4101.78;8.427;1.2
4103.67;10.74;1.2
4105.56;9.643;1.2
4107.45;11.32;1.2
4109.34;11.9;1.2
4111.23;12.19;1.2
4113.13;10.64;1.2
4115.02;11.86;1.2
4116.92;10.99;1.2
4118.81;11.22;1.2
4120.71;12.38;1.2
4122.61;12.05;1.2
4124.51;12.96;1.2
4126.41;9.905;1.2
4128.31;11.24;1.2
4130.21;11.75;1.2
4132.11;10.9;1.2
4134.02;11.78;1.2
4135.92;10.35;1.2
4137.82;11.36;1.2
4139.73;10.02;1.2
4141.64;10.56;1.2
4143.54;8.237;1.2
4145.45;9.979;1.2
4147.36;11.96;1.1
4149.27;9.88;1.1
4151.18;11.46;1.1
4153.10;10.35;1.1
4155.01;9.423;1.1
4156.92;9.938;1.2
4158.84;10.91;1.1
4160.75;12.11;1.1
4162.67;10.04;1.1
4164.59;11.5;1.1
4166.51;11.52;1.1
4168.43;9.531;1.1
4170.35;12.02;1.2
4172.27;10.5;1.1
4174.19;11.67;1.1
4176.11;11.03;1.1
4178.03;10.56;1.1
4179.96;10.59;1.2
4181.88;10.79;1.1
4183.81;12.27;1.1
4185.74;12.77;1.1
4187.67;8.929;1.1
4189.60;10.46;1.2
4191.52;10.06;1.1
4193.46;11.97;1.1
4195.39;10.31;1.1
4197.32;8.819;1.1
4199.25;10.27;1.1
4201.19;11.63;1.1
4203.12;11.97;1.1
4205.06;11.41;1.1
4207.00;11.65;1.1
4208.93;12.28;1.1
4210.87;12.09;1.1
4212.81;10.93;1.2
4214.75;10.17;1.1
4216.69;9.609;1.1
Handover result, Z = 10.6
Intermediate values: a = 0.9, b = 11.5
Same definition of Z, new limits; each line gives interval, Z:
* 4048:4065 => 10.0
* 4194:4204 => 9.5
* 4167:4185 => 10.0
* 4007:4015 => 10.4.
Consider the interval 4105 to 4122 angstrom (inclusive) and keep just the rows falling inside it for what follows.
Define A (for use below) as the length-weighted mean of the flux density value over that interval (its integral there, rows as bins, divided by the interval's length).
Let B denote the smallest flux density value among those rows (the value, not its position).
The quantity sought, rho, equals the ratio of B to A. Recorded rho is 0.85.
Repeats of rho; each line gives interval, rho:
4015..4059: 0.83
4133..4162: 0.78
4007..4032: 0.84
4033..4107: 0.74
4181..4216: 0.80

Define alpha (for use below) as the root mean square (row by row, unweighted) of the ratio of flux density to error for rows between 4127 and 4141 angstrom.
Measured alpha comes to 9.2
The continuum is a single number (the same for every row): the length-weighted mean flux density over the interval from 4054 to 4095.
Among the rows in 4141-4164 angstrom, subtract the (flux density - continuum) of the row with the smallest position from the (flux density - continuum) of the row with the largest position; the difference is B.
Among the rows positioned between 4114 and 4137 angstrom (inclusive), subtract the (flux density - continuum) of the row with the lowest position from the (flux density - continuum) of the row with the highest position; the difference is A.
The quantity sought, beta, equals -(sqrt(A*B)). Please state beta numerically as -0.9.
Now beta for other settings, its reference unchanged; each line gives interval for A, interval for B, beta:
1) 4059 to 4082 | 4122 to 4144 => -1.3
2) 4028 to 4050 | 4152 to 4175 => -1.0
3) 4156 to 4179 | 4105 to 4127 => -0.4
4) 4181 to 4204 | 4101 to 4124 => -2.1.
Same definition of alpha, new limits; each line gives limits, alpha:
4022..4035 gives 9.3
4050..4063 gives 9.1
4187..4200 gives 9.1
